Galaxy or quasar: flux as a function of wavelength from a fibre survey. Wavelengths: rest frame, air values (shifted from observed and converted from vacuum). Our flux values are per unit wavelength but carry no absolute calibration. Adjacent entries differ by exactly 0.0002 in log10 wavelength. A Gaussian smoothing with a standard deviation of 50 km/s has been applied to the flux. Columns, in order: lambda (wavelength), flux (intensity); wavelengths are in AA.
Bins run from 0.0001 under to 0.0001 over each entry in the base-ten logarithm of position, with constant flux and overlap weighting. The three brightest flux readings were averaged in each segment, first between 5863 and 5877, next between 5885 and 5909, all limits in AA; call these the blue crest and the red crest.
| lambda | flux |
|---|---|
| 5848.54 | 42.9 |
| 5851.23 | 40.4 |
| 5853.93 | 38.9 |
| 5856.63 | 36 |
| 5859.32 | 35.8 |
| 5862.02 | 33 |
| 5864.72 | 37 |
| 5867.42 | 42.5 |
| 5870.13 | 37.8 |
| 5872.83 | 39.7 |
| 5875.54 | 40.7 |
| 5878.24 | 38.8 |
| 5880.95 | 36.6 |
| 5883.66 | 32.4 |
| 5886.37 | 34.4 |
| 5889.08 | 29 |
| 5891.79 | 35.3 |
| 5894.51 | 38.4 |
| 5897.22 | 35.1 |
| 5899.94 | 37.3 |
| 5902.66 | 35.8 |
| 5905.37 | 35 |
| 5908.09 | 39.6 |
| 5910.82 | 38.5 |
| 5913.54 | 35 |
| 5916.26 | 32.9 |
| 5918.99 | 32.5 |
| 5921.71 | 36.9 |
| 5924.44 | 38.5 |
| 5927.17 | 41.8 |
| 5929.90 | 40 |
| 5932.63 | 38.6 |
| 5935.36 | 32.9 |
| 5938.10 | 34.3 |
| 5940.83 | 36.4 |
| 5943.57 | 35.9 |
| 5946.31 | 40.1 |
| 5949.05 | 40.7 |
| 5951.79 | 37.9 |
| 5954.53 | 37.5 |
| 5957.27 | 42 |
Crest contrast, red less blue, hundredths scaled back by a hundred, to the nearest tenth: -2.5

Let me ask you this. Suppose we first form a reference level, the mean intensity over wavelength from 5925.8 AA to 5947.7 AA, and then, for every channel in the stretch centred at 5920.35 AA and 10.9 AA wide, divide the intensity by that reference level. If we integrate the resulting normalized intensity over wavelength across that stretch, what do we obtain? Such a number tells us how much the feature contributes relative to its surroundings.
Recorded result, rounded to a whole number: 10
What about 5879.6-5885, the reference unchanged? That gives 5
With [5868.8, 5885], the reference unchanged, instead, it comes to 16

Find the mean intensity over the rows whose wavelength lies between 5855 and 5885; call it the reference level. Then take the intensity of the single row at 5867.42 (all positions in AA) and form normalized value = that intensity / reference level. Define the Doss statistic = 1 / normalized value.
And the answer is 0.88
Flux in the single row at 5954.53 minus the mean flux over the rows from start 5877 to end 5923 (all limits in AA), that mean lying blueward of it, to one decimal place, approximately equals 2.0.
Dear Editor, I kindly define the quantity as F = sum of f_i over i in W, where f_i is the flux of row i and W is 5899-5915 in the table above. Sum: 221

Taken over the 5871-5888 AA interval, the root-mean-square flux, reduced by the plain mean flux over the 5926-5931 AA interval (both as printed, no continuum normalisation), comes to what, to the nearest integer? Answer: -4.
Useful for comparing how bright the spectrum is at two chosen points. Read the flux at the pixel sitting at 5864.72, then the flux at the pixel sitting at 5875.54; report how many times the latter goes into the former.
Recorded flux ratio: 0.91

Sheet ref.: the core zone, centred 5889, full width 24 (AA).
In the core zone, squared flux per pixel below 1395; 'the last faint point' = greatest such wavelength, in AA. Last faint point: 5899.94 AA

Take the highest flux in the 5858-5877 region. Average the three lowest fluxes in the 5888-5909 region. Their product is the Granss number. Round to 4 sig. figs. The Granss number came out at 1404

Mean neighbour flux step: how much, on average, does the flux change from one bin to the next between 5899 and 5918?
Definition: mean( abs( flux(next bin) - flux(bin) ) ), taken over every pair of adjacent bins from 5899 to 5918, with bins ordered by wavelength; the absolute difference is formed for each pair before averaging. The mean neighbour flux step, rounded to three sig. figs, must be 2.27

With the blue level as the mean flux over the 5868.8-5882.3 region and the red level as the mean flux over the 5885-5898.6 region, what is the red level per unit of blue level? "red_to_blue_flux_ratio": 0.89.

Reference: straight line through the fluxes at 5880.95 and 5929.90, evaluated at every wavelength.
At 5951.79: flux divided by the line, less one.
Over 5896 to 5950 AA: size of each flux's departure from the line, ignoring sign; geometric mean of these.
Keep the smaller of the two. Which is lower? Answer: -0.09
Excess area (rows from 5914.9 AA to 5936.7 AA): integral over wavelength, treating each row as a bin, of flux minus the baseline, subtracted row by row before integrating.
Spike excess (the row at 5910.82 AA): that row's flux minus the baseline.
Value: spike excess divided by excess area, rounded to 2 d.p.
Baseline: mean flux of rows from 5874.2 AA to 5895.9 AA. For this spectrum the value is 0.12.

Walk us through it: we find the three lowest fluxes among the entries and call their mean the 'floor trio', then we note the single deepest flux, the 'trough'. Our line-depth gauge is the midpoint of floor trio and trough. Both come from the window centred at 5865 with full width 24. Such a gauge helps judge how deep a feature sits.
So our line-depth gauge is 34.0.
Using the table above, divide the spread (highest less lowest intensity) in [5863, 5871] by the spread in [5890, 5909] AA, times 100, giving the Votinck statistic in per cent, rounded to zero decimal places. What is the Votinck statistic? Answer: 120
